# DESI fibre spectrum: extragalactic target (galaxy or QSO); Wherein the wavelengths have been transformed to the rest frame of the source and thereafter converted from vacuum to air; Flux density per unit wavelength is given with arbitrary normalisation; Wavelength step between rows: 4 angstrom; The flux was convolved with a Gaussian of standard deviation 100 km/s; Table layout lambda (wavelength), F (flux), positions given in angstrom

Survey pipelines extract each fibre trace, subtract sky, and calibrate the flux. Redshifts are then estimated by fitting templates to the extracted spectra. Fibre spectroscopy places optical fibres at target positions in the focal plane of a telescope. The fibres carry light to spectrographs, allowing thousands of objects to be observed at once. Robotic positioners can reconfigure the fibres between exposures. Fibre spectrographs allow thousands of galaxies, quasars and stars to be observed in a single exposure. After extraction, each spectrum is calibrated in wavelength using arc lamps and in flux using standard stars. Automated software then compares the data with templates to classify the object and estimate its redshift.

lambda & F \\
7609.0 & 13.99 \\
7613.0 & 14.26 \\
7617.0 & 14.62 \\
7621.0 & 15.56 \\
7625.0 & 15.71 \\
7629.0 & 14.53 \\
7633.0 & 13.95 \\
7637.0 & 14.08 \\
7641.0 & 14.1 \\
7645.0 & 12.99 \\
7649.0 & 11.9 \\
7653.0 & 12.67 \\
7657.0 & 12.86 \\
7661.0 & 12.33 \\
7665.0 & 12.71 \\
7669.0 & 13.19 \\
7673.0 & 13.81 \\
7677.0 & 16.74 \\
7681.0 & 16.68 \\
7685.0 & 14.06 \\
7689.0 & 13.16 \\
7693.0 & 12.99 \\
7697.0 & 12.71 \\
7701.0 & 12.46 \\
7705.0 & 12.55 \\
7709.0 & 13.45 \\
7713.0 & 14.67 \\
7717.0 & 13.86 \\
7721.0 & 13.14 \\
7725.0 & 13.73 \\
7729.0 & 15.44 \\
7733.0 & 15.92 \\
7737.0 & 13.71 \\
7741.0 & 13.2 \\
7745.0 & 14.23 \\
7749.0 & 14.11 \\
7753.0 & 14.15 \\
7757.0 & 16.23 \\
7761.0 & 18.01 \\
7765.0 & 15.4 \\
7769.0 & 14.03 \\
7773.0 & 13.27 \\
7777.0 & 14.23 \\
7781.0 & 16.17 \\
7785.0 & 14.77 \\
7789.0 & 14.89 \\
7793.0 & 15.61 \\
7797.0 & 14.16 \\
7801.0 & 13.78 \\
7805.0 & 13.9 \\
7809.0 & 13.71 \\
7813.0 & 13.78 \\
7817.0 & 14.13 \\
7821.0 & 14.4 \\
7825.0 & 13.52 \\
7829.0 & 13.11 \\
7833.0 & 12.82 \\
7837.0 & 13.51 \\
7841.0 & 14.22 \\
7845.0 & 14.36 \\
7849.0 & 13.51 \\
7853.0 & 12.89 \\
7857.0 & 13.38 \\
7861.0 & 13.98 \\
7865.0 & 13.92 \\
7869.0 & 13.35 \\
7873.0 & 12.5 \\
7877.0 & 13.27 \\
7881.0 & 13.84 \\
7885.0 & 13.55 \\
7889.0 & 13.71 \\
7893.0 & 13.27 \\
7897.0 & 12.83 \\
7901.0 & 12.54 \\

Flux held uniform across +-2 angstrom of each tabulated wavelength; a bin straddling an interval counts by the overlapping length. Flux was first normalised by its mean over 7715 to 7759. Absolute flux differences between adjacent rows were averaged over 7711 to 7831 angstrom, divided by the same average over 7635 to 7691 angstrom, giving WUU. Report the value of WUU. 1.0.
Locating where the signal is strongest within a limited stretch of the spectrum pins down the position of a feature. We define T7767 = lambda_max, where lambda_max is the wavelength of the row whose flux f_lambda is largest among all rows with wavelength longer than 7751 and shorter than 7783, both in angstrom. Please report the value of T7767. 7761.0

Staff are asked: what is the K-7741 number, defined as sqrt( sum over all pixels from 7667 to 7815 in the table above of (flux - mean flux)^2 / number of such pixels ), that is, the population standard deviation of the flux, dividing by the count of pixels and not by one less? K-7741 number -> 1.3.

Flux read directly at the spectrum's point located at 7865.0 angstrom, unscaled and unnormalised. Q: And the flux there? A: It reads 13.92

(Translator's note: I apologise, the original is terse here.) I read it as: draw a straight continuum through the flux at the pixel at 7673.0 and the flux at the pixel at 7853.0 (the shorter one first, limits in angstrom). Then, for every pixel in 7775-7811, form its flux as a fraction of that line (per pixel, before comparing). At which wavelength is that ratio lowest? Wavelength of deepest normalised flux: 7809.0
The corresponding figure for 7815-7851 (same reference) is 7833.0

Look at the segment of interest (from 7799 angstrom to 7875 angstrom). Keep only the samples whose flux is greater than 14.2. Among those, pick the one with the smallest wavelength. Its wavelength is 7821.0 angstrom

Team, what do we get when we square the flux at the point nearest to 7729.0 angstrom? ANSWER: 238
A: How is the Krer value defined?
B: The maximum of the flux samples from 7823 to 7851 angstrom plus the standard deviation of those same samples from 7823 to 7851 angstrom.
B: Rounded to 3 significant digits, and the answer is 14.9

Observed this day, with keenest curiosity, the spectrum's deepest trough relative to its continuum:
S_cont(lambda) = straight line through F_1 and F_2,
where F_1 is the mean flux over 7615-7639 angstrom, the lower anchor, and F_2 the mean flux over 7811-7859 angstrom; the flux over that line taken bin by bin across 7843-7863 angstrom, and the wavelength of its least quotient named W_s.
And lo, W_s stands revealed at 7853.0 angstrom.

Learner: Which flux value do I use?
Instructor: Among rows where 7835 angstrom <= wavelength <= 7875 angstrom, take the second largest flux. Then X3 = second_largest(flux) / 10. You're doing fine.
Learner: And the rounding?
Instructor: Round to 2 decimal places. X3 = 1.42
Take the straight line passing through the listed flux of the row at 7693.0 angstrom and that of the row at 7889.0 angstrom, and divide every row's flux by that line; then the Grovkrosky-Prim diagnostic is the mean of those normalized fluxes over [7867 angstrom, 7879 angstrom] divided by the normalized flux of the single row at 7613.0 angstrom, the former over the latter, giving 0.85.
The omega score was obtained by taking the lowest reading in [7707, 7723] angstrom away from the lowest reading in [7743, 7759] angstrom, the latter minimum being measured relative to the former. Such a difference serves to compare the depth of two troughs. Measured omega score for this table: 1.0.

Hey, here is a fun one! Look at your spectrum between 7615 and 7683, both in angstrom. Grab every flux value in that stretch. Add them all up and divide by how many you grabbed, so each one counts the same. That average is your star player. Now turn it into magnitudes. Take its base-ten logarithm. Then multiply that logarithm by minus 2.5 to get -2.87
